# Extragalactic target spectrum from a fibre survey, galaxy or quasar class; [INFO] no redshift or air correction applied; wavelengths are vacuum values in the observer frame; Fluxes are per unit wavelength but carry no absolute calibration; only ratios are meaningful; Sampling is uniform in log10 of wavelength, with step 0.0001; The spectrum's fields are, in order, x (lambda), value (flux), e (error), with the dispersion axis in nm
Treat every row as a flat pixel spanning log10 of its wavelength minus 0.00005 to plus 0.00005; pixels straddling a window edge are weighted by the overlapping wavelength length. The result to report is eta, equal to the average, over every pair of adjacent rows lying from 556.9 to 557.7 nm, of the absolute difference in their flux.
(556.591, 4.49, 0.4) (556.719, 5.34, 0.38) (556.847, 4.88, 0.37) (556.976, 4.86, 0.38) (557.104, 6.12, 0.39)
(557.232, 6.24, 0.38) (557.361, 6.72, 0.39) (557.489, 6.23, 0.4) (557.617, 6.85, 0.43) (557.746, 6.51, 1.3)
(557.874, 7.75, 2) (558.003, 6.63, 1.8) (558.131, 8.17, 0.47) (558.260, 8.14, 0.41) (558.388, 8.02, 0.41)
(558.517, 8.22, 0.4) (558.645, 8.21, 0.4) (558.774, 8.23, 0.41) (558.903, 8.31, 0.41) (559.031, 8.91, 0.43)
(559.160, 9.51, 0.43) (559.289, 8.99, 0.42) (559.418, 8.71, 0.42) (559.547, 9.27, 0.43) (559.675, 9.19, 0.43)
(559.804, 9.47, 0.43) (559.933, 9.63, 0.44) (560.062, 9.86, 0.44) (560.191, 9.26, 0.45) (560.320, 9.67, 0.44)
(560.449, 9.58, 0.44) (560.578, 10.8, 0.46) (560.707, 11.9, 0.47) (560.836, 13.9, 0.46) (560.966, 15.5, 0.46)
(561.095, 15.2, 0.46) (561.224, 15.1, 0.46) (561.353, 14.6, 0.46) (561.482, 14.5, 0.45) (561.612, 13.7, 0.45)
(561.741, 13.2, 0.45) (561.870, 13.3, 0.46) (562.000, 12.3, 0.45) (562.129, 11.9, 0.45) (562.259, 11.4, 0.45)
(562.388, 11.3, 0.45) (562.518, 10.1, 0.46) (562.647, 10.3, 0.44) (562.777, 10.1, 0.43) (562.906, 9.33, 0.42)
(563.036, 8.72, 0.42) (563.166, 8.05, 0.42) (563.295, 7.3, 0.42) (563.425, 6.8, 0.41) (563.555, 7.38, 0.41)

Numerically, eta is 0.59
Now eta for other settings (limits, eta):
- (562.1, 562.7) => 0.50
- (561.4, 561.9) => 0.47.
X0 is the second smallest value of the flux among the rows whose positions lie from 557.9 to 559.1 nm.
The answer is 8.02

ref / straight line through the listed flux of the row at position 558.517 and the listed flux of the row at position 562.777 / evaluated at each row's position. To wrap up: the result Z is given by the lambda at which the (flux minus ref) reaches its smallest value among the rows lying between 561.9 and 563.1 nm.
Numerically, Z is 563.036 nm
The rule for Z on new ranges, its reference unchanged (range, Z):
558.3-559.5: 558.388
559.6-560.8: 560.191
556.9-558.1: 556.976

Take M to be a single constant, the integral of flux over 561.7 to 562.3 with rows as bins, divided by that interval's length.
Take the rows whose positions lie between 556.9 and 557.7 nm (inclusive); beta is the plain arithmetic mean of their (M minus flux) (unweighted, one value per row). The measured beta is 6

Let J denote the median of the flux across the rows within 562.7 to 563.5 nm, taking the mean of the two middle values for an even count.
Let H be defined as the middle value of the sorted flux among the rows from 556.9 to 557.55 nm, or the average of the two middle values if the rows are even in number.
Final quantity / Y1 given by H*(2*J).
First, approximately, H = 6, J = 8.4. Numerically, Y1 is 104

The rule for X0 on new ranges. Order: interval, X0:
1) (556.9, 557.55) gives 6.12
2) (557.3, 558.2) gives 6.51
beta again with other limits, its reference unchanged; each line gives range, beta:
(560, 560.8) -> 2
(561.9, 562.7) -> 1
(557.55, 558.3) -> 5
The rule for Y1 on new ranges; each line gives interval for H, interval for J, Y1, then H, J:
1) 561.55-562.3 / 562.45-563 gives 258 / 13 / 10.1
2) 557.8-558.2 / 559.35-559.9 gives 143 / 8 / 9.2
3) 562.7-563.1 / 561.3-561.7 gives 271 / 9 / 14.5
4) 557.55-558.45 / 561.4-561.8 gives 212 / 8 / 13.7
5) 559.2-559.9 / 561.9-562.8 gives 208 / 9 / 11.3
